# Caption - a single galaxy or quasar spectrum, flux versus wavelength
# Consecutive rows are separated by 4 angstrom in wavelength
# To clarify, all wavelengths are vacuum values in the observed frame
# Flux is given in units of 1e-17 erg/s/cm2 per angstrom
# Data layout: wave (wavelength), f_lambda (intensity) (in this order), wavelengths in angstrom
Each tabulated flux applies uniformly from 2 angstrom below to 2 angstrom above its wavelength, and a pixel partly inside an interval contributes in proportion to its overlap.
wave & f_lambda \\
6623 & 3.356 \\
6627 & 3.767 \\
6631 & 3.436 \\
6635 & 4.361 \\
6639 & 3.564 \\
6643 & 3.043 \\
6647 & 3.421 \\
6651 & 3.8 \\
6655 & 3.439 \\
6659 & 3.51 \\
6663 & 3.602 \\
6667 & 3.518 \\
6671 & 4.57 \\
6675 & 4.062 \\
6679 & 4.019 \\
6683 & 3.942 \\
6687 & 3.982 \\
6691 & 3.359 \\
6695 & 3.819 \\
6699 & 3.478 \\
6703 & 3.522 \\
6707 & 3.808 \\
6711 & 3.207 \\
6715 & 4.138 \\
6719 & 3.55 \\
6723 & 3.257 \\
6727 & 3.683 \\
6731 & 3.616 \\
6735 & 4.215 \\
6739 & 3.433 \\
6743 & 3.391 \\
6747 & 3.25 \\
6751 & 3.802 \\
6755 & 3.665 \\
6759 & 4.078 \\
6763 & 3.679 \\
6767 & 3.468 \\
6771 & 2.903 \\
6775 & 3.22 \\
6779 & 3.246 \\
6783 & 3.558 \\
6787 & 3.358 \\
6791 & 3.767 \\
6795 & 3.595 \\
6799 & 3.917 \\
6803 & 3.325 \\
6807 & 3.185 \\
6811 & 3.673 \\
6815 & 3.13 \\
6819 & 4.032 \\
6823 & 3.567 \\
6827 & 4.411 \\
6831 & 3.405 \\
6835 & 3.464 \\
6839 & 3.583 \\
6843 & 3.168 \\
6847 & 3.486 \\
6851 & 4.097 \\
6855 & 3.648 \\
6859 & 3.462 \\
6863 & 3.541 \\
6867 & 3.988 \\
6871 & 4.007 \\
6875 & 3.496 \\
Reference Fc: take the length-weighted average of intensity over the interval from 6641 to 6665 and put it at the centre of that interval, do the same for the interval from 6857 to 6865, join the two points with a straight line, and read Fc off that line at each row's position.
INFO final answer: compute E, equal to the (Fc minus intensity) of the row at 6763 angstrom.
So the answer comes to -0.19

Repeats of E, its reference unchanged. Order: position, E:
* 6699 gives 0.00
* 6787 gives 0.13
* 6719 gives -0.07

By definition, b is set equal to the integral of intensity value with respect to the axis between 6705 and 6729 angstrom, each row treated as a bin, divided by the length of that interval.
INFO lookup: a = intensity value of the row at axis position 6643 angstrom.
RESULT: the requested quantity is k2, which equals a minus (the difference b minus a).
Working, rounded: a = 3.043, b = 3.61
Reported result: 2.5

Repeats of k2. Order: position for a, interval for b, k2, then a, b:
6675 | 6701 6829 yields 4.5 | 4.062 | 3.58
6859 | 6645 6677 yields 3.2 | 3.462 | 3.74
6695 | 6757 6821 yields 4.1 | 3.819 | 3.51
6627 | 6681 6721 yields 3.9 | 3.767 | 3.68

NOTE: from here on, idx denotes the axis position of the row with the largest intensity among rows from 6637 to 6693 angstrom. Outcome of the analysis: 6671 angstrom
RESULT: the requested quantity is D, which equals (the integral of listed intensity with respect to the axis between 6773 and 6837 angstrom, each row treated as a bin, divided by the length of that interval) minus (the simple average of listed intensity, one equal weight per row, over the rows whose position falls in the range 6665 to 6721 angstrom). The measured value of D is -0.23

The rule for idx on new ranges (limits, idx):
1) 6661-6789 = 6671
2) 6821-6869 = 6827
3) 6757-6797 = 6759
